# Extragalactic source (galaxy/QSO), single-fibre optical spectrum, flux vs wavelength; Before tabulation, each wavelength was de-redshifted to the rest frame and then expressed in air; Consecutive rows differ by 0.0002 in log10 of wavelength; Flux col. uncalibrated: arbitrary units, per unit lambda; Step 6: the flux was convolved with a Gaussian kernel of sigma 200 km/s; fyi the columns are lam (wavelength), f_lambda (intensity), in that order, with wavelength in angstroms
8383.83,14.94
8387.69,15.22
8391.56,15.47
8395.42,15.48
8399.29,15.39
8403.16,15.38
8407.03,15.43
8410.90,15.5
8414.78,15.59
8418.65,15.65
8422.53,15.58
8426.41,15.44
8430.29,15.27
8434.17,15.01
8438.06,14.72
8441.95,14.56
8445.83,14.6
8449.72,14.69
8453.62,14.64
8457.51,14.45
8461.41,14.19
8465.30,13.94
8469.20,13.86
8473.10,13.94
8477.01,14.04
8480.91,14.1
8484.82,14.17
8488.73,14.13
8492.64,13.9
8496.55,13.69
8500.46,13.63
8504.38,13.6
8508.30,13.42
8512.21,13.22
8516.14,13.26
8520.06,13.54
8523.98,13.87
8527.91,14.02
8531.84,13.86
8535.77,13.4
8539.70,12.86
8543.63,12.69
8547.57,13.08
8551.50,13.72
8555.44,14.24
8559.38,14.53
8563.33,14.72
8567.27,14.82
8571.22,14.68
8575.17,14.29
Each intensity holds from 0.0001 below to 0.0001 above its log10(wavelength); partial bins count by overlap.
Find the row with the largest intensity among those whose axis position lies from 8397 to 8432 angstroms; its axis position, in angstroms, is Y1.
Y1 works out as 8418.65 angstroms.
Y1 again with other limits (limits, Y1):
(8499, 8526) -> 8523.98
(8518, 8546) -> 8527.91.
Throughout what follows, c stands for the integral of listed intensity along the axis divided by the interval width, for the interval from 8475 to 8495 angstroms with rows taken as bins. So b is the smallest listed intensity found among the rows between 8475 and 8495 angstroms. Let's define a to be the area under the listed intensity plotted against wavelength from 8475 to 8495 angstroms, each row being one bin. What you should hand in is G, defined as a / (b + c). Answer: 10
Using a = 281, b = 13.9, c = 14.1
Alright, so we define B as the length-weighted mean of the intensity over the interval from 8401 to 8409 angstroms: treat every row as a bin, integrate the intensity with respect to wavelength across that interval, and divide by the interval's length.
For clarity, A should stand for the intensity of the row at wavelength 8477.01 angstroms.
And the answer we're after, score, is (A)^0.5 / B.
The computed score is 0.243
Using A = 14.04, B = 15.4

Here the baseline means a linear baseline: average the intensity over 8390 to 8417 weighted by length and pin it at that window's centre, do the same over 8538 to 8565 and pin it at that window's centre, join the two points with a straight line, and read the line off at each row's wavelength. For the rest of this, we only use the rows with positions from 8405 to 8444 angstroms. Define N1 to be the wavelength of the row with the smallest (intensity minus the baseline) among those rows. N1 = 8441.95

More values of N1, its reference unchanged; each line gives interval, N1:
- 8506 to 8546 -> 8543.63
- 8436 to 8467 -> 8465.30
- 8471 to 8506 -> 8473.10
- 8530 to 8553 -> 8543.63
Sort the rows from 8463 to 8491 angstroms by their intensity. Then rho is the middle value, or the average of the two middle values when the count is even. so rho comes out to 14.0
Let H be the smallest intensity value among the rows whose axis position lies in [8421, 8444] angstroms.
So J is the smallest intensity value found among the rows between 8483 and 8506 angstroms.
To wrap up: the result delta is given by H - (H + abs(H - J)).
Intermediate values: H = 14.56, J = 13.6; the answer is -1.0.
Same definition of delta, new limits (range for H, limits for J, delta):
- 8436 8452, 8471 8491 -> -0.6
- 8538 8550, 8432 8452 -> -1.9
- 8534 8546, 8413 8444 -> -1.9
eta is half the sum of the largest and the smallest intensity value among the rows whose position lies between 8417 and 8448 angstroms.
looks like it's 15.1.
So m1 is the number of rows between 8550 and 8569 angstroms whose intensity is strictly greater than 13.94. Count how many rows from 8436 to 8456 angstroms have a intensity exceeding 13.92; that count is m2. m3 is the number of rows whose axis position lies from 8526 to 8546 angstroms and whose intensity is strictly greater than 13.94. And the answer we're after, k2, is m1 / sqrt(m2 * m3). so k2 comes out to 1.79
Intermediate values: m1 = 4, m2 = 5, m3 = 1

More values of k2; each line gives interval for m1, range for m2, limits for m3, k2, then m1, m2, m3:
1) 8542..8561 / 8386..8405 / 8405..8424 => 0.40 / 2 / 5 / 5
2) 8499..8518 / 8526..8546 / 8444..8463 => 0.00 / 0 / 1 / 5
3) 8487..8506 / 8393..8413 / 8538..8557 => 0.45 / 1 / 5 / 1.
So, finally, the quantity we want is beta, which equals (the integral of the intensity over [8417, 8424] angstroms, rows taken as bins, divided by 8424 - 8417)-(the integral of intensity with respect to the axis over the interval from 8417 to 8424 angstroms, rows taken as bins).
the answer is -94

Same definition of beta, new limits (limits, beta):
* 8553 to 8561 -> -100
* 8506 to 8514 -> -93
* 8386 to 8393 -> -92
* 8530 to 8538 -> -95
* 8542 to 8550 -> -91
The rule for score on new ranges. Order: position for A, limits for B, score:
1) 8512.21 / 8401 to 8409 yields 0.236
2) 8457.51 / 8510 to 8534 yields 0.279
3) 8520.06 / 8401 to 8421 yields 0.237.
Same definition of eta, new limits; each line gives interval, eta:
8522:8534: 13.9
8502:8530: 13.6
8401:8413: 15.4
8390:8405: 15.4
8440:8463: 14.4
